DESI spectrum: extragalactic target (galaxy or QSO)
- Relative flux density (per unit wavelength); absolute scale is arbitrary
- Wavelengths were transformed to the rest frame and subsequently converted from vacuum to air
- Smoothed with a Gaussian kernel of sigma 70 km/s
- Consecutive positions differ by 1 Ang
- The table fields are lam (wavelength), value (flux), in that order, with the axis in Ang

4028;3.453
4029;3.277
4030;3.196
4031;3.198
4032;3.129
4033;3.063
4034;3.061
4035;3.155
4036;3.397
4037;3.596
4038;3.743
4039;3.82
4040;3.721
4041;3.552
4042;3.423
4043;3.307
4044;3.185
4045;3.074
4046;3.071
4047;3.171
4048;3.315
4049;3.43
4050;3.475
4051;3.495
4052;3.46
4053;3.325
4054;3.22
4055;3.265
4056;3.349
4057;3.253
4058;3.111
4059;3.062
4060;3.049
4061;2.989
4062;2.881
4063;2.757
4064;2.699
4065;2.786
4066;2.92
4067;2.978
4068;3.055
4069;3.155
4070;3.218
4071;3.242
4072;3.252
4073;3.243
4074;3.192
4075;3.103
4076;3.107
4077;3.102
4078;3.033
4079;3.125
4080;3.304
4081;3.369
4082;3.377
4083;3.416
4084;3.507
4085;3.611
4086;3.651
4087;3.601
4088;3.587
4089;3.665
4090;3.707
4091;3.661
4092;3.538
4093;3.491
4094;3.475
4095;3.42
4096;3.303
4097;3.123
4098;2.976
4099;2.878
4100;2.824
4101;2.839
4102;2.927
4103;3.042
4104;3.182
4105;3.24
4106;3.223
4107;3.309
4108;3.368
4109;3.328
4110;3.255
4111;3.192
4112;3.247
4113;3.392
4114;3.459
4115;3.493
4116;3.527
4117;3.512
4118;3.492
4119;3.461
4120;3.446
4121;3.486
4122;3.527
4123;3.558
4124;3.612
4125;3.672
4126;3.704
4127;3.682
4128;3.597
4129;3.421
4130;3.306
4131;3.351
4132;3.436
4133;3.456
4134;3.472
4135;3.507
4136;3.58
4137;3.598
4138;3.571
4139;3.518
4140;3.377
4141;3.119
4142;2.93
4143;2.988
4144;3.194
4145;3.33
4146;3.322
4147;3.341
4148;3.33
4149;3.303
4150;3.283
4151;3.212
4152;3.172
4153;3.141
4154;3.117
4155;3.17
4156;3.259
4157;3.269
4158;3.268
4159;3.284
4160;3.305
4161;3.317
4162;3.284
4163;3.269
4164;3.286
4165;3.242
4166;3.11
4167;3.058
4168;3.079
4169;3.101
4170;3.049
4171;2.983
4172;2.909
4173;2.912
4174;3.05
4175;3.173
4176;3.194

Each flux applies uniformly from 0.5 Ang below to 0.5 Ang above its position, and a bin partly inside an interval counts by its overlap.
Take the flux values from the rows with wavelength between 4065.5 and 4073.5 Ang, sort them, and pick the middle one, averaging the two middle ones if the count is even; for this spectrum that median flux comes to 3.19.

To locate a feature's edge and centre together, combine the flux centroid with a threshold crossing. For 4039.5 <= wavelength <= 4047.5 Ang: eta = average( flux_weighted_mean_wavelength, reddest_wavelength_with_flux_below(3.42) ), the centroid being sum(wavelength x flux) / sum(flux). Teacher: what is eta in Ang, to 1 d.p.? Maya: 4045.2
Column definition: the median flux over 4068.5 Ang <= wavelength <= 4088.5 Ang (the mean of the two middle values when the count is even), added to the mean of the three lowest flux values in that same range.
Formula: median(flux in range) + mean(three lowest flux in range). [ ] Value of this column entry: 6.33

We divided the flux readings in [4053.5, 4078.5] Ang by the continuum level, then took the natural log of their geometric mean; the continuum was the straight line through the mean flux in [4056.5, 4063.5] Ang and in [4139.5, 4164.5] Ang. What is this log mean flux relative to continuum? 0.02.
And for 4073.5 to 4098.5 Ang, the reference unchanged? 0.09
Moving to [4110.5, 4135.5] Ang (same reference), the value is 0.09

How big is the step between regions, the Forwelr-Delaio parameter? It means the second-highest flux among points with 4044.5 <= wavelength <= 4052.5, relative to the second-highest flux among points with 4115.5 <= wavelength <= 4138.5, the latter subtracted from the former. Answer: -0.21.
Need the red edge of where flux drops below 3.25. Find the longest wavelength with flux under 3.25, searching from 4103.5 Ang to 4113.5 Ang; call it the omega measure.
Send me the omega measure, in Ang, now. 4112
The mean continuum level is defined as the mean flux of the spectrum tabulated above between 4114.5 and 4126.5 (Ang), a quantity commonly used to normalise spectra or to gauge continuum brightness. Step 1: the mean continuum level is 3.5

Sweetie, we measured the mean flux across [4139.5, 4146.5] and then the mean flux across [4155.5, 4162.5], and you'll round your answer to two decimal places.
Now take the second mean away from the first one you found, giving -0.10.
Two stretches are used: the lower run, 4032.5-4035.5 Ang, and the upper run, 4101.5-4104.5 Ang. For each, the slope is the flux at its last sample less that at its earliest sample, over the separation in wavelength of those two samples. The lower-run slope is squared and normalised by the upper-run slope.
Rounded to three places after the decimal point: 0.017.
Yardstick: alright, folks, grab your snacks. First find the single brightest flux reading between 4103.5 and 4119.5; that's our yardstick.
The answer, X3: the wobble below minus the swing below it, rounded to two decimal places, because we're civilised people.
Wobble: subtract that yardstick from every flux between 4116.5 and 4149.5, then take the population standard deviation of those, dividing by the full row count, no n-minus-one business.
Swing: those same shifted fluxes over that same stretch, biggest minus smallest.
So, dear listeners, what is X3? -0.59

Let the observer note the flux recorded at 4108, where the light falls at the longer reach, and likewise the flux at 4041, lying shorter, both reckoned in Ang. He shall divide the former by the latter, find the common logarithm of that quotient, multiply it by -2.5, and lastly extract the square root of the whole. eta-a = 0.24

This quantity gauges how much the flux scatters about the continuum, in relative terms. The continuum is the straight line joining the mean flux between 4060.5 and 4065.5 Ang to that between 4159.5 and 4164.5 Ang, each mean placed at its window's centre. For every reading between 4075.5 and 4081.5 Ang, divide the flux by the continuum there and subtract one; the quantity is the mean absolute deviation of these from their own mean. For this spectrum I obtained 0.035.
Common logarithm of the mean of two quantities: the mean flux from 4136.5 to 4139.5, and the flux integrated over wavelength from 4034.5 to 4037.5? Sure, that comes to 0.836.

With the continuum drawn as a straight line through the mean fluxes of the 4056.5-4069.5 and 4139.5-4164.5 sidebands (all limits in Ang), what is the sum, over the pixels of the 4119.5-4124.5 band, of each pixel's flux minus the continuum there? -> 1.89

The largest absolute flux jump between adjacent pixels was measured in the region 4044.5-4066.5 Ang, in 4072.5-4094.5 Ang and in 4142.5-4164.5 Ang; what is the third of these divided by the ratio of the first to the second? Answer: 0.26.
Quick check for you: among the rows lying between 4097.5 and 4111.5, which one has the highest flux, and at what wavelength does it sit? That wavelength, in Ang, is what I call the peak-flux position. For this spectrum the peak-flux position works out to 4108 Ang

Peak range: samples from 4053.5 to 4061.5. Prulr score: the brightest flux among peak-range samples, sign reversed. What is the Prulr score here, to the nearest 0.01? -3.35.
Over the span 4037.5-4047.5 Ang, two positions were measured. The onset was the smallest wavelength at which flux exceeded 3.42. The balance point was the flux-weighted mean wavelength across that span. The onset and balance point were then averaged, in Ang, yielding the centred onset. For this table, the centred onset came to 4040.1 Ang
